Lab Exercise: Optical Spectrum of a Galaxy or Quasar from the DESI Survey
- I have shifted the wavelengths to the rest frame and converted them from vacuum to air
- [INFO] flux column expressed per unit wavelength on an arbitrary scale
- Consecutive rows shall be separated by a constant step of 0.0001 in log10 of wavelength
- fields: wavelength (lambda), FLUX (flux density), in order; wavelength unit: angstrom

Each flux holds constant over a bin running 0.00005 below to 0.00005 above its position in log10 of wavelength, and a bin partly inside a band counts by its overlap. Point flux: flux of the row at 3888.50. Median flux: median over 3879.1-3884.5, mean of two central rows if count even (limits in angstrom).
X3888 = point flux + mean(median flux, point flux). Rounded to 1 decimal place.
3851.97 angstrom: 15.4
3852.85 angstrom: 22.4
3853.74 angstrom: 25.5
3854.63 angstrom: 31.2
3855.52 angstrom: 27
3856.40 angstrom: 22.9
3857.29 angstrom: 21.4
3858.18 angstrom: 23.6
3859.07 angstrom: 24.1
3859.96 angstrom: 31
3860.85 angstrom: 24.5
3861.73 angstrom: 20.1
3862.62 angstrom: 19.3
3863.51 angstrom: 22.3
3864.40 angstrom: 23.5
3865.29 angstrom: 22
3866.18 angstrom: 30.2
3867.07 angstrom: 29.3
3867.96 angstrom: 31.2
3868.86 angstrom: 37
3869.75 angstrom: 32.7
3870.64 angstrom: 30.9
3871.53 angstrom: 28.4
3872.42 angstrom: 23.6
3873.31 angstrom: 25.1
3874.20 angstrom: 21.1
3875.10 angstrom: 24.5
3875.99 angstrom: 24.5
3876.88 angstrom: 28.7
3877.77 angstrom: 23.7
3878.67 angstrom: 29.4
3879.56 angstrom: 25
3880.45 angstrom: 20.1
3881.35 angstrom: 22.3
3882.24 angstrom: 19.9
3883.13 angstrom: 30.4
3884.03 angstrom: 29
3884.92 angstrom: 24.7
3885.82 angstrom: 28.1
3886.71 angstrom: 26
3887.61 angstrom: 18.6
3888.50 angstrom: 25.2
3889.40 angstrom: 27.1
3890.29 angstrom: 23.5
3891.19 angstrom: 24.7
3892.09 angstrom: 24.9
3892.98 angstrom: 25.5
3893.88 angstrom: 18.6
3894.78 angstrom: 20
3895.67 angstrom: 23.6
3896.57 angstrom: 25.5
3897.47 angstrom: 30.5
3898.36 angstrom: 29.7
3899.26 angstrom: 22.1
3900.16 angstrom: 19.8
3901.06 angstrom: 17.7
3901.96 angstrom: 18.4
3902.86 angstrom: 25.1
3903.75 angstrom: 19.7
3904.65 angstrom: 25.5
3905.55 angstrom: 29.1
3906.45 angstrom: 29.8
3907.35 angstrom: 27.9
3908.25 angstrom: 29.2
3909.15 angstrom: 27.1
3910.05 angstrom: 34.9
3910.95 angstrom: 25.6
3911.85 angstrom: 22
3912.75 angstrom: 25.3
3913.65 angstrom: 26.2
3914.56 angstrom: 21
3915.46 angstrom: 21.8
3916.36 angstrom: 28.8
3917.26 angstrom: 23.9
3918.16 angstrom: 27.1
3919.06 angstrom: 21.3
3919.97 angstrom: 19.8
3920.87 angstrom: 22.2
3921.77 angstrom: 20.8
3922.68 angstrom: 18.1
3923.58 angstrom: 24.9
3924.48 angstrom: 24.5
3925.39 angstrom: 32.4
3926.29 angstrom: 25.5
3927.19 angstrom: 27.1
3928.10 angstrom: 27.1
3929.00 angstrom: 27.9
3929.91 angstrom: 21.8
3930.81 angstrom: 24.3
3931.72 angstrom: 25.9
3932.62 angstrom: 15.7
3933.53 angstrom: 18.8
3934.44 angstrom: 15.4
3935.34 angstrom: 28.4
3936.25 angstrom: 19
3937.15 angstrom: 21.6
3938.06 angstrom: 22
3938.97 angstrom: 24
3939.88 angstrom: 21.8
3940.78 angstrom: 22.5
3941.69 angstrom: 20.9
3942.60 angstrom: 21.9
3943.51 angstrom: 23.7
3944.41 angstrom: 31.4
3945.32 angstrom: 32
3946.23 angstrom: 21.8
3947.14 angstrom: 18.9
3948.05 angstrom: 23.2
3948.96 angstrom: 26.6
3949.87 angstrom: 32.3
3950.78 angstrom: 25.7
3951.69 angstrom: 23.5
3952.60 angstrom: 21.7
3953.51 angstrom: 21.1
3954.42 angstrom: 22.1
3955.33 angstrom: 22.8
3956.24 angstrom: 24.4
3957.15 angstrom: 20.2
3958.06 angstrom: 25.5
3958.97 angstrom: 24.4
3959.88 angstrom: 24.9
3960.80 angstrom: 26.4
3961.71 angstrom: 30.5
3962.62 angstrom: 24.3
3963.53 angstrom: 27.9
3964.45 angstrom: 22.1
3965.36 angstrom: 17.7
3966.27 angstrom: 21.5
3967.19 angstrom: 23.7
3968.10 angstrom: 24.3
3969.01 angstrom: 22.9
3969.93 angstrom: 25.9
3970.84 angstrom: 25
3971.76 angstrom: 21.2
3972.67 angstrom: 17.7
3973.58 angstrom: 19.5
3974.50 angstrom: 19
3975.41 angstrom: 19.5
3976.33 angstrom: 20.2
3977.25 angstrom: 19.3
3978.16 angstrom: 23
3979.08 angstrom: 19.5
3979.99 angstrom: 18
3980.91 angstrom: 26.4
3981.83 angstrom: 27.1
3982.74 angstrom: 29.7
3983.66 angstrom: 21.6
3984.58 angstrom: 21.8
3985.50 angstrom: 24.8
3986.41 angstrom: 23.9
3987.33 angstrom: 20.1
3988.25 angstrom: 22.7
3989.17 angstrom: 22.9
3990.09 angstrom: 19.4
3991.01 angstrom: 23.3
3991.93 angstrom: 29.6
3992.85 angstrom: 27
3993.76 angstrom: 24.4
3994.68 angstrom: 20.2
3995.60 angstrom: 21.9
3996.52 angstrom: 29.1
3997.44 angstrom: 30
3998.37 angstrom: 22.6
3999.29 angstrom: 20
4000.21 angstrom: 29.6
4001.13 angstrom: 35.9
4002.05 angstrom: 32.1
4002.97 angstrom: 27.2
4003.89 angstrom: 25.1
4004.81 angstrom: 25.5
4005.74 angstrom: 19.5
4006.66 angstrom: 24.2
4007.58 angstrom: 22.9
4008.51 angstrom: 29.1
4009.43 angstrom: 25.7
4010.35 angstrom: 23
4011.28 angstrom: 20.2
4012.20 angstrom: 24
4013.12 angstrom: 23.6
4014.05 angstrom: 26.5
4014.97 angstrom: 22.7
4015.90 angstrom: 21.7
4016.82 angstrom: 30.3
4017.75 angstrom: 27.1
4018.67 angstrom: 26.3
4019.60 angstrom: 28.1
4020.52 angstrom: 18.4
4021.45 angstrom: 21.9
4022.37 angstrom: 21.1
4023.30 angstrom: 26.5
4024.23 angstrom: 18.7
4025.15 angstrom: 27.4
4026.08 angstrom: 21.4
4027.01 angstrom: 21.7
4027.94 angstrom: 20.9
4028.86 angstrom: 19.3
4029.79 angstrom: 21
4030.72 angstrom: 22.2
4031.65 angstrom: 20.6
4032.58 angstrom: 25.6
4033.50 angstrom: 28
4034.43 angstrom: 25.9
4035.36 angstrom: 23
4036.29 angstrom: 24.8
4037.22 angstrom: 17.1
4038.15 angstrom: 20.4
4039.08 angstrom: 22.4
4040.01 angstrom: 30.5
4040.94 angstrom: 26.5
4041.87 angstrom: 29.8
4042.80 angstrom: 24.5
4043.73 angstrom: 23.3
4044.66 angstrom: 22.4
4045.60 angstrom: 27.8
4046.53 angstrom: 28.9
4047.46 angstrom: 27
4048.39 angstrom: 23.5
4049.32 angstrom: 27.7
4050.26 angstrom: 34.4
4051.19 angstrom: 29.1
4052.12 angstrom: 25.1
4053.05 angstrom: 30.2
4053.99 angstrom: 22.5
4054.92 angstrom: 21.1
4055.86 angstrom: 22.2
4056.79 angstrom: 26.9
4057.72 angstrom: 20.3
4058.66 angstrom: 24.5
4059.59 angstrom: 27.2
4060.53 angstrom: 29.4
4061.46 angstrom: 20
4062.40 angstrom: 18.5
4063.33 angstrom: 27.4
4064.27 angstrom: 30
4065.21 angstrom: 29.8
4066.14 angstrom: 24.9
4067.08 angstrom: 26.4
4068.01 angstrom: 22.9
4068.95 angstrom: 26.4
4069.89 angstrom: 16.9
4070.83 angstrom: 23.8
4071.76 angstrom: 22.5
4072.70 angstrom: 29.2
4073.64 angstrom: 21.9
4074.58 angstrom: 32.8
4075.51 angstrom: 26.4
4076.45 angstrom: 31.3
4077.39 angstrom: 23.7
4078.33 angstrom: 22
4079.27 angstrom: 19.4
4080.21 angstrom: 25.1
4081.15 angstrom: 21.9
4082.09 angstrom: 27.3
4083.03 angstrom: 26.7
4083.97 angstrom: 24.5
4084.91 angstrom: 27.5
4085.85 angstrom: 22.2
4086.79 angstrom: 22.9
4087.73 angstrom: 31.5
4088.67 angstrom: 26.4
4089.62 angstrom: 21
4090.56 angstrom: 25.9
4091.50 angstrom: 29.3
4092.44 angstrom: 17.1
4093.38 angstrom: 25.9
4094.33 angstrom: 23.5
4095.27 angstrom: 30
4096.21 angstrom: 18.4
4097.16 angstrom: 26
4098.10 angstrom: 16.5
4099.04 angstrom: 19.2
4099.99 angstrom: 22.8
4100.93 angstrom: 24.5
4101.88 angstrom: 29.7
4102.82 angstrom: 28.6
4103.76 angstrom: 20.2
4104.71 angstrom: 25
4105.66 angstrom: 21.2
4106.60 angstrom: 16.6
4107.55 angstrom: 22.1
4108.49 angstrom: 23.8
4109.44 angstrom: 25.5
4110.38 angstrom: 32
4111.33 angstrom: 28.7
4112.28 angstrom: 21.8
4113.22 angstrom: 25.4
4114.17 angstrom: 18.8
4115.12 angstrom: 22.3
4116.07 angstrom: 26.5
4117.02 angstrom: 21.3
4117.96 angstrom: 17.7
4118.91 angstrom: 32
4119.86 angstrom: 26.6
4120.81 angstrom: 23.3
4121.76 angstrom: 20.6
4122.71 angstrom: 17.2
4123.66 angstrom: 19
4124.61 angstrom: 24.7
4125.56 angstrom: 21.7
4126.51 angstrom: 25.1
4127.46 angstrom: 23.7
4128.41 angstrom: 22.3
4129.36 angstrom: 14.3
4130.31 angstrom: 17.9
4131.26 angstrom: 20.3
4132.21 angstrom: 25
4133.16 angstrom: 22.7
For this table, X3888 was 49.6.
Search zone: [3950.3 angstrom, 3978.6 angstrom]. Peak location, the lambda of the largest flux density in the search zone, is 3961.71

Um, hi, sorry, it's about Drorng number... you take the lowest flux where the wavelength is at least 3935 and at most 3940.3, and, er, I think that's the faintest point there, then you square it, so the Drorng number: 361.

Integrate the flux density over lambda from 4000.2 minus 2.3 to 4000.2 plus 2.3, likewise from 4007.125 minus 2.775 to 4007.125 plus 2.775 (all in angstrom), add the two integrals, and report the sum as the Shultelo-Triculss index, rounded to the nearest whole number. 265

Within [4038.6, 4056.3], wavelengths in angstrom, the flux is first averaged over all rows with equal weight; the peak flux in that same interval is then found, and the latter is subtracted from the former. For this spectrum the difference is -8.1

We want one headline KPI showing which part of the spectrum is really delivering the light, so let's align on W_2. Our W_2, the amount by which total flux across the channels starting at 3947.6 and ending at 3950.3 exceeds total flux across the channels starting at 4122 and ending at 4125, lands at 21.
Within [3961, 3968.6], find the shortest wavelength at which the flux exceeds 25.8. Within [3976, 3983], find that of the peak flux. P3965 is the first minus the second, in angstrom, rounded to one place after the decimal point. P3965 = -21.0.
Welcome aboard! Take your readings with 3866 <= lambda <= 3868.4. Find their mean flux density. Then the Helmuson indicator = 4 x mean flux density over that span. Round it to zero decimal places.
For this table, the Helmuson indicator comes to 121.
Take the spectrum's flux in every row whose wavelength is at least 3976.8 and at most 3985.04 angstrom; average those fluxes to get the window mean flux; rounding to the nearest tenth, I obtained 22.9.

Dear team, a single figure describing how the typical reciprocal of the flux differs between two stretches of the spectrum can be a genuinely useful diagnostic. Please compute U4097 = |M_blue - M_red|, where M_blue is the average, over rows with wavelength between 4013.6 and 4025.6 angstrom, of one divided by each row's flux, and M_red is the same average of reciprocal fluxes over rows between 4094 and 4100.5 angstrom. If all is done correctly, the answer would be 0.004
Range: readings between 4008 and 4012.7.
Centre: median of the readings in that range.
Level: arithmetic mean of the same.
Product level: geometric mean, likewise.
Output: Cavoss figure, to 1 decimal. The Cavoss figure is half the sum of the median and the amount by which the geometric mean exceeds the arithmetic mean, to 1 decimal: 11.9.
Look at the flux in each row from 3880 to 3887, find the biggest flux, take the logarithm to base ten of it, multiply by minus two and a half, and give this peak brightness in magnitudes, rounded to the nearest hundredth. -3.71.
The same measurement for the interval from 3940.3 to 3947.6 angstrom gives -3.76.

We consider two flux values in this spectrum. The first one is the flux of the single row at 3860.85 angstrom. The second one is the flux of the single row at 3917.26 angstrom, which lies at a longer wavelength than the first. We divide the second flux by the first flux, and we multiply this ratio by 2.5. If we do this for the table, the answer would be 2.44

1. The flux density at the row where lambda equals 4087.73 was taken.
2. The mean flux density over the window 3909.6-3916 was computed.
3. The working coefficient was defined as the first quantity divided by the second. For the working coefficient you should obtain 1.2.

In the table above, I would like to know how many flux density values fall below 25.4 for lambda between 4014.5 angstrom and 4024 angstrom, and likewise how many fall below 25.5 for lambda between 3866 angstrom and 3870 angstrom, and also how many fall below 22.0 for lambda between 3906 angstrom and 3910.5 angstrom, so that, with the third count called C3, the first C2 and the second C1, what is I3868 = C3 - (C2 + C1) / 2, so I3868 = -2.5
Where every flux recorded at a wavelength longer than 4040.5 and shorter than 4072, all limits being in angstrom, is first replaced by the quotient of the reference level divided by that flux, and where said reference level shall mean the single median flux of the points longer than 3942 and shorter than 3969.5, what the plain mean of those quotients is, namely 0.95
